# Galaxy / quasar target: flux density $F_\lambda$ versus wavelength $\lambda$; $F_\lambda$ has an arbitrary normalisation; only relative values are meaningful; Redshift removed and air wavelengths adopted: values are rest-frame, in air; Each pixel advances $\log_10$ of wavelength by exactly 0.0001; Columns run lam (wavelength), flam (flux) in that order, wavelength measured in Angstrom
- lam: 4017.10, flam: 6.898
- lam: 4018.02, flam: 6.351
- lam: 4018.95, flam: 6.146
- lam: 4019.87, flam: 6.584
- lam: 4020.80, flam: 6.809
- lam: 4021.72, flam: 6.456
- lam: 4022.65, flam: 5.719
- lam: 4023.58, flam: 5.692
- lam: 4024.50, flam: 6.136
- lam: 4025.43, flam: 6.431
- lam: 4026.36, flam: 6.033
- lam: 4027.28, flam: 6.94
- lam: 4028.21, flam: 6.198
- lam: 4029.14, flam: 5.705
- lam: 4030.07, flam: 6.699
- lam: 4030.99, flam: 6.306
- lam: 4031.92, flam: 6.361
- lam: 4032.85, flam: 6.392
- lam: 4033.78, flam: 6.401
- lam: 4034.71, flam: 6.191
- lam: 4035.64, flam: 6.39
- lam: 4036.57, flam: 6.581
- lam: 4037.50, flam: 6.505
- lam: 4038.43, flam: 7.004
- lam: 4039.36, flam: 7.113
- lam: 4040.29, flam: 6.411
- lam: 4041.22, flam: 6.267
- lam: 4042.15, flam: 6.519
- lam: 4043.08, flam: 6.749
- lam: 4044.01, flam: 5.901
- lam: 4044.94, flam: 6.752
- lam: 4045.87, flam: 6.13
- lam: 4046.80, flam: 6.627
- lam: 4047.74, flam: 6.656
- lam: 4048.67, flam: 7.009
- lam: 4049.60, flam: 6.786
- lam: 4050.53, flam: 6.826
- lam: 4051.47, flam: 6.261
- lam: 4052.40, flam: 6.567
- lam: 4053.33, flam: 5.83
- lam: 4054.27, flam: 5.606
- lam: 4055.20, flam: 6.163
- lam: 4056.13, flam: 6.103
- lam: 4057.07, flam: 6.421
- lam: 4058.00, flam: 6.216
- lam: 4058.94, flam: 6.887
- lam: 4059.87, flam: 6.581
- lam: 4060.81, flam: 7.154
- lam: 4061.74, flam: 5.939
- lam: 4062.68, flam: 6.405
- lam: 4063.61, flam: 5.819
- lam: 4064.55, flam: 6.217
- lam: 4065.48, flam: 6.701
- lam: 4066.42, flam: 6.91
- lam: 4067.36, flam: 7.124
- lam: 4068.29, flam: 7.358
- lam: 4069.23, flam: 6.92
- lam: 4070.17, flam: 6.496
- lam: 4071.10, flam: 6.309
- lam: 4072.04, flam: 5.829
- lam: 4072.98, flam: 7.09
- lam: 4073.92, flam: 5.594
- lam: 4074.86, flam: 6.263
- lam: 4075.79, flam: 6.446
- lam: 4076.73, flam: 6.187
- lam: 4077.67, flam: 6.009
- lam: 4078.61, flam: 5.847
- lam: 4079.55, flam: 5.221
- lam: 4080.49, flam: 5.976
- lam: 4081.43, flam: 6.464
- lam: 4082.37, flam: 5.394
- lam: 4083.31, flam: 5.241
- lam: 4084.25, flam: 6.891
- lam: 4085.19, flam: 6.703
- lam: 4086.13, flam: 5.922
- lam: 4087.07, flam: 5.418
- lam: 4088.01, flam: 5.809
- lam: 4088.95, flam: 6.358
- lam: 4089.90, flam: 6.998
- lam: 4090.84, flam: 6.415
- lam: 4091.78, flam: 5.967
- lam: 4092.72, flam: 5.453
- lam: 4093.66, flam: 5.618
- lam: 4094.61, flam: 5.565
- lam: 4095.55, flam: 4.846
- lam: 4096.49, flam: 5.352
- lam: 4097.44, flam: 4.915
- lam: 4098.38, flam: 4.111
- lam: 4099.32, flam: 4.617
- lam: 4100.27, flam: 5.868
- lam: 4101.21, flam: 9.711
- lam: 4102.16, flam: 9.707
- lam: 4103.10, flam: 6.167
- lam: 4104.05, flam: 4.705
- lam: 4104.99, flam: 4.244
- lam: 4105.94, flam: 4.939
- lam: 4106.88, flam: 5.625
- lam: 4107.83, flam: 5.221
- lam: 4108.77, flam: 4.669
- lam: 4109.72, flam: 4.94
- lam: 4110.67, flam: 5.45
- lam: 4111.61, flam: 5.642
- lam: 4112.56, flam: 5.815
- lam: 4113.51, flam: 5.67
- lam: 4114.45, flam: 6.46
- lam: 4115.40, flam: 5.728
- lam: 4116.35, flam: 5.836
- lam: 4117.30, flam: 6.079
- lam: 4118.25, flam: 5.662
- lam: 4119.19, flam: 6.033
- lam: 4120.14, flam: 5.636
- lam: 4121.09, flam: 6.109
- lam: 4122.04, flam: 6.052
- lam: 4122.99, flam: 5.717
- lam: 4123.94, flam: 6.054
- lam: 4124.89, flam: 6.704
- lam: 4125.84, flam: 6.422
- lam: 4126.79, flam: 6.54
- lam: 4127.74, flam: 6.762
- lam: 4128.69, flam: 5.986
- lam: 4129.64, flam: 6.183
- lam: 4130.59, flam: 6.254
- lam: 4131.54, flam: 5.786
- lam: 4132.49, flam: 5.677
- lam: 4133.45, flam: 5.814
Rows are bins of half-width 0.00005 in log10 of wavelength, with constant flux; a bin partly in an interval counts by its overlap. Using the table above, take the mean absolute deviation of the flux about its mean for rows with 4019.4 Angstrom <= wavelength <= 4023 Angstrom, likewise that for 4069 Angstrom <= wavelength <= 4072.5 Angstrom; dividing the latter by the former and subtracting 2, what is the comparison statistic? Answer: -1.1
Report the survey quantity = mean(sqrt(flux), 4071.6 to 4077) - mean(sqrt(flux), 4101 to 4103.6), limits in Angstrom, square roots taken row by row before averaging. -0.4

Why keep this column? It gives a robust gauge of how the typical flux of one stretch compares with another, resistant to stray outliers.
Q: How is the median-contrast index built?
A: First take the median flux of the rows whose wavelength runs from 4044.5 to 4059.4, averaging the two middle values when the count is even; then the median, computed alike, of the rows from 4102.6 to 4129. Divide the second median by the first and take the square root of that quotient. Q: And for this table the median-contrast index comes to 0.94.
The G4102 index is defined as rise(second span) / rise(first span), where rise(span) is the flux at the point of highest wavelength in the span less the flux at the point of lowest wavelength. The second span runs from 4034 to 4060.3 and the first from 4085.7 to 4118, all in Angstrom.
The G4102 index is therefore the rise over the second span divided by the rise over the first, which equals 2.5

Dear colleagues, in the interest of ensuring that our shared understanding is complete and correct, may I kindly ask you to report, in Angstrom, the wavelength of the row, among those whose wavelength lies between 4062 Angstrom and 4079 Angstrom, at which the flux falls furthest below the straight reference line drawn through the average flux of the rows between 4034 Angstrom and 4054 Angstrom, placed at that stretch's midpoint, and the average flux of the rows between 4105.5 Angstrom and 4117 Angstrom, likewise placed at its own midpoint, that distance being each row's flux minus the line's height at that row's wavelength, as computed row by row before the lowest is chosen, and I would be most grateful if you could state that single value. 4073.92 Angstrom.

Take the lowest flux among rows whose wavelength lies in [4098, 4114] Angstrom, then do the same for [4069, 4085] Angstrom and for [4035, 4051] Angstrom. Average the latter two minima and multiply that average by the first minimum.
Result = 22.9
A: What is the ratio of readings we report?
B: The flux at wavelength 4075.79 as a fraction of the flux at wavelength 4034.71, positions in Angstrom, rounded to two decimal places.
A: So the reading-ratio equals 1.04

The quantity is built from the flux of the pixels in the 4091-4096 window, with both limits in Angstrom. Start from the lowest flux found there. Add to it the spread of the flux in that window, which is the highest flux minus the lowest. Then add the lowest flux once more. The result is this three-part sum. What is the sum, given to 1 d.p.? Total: 10.8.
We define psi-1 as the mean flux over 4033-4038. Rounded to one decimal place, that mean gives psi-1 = 6.4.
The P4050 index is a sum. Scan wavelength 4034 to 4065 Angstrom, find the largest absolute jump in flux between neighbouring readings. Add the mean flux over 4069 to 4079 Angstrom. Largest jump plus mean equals 7.5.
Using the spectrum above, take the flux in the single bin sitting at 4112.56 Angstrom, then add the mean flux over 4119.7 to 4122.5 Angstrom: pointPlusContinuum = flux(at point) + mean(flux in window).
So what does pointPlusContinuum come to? 11.7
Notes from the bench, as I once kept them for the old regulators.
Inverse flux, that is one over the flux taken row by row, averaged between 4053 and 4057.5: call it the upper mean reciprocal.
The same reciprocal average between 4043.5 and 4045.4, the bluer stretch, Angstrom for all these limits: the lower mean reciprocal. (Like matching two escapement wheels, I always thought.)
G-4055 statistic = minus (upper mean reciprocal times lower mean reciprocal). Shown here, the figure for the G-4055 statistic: -0.0264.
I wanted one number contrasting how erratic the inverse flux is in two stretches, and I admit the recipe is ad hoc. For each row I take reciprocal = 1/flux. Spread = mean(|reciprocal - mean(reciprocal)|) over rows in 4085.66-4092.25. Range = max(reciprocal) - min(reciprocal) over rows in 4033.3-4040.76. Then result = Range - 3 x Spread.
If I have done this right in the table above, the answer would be -0.010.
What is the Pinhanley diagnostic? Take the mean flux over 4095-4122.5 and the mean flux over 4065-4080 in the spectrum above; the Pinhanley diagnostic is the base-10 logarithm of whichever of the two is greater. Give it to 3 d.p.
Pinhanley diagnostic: 0.806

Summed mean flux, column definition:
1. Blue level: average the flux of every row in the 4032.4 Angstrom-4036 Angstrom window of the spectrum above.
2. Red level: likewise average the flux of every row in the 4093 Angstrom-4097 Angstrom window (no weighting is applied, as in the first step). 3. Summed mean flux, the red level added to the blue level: 11.7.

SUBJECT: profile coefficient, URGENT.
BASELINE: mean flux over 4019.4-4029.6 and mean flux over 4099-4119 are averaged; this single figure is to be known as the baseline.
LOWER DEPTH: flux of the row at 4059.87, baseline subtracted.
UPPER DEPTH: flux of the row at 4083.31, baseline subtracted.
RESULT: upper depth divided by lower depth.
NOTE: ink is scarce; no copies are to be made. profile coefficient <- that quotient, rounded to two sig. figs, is -1.5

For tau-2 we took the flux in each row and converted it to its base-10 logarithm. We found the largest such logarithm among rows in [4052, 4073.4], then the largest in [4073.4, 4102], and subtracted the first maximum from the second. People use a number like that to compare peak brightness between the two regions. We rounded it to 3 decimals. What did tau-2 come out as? 0.121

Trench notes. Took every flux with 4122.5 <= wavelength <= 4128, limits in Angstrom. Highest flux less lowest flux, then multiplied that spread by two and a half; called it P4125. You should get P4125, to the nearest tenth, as 2.6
